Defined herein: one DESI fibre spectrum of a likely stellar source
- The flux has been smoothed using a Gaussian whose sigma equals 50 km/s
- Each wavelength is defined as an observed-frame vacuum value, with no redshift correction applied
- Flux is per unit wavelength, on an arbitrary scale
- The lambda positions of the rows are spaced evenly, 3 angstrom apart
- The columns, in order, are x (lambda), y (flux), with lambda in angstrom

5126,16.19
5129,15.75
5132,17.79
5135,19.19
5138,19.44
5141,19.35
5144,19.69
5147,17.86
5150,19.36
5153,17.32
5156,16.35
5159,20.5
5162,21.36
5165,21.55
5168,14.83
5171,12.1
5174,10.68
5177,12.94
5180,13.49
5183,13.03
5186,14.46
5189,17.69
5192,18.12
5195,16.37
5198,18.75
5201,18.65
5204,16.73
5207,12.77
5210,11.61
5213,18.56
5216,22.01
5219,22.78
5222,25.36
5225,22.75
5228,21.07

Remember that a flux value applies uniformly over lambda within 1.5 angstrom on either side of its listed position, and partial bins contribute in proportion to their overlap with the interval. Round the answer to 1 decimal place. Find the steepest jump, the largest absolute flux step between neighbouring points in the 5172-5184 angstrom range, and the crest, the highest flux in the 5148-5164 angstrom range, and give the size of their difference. 19.1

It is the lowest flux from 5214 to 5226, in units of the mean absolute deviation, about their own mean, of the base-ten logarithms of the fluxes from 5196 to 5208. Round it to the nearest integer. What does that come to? 393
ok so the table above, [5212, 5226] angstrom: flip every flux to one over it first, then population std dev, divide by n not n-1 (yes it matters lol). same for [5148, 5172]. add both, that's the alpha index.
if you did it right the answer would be 0.016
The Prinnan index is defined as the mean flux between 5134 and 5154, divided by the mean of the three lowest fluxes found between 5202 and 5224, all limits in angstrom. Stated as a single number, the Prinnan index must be 1.38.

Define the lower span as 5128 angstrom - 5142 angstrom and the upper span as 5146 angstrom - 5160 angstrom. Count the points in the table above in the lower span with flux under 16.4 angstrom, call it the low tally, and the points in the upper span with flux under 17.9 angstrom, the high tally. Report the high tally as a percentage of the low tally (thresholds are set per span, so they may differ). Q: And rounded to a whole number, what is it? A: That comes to 300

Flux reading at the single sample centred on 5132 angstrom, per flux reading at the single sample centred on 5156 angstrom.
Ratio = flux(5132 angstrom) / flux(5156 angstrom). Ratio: 1.09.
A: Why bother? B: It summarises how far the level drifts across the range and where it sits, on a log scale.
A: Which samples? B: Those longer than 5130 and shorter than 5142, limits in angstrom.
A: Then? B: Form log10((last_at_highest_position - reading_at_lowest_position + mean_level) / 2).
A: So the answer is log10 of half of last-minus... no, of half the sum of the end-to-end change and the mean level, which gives 1.01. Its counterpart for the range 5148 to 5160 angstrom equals 0.99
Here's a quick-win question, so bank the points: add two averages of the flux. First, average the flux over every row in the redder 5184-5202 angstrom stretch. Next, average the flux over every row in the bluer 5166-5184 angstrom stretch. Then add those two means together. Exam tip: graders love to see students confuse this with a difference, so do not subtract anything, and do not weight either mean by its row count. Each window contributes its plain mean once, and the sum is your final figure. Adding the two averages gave 30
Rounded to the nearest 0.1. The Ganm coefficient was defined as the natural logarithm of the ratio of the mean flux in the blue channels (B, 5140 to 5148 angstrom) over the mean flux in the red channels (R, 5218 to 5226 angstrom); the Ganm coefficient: -0.2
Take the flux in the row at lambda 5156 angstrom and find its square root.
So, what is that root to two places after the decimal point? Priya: 4.04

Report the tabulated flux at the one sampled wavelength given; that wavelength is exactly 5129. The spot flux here 15.75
